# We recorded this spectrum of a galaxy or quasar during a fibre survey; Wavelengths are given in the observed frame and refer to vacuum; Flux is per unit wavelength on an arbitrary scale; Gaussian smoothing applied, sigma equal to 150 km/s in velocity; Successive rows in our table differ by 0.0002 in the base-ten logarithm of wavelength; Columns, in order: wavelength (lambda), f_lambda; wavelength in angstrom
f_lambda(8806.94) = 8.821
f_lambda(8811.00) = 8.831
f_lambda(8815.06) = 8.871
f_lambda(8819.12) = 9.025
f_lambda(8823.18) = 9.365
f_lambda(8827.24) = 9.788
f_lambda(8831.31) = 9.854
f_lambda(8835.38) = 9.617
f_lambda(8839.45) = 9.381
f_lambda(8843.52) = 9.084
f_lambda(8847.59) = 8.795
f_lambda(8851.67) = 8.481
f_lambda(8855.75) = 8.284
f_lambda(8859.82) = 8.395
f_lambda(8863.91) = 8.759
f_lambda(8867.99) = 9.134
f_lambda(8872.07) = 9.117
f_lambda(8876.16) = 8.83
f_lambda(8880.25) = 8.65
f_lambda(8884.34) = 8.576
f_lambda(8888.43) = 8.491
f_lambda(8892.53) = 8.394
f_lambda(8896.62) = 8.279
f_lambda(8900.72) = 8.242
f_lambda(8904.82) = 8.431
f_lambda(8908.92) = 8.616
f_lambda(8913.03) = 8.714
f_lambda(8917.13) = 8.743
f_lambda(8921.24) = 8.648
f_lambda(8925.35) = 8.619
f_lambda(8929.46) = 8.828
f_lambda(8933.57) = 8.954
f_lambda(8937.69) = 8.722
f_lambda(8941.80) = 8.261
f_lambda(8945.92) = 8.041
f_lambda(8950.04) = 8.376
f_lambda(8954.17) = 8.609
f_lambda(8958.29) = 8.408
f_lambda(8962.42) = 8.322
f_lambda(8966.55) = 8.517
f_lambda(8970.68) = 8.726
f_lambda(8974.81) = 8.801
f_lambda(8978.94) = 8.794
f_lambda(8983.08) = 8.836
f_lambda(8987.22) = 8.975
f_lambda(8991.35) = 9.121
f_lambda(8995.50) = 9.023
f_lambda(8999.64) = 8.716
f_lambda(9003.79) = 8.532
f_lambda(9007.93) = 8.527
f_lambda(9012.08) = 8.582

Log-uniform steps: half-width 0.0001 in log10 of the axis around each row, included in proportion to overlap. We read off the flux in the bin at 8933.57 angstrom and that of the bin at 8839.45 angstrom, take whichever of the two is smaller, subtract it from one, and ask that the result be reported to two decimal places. -7.95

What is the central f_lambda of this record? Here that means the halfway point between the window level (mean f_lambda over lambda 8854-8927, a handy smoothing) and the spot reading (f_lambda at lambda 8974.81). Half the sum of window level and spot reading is 8.70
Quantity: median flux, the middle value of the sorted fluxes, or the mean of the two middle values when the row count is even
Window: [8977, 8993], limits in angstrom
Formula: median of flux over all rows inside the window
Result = 8.91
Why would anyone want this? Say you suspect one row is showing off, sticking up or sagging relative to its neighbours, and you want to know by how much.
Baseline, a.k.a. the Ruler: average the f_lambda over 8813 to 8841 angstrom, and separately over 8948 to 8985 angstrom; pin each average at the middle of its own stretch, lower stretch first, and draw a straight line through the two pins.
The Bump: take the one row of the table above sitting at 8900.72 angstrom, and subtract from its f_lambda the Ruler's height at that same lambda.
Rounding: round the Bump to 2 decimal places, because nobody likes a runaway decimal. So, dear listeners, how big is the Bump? -0.74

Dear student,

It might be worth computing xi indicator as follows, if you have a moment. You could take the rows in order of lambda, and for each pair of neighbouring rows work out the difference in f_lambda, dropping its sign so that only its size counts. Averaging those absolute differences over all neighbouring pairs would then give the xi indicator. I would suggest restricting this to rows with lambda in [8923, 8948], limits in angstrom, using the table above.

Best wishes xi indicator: 0.250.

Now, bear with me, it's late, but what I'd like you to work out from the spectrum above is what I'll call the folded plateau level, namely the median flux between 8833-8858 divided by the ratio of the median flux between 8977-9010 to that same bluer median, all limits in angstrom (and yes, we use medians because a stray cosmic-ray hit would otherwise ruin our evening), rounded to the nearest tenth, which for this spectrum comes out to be 9.1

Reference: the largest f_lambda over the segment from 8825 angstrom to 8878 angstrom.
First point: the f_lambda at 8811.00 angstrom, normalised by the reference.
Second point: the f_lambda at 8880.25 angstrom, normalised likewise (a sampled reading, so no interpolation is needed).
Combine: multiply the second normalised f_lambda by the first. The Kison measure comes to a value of 0.787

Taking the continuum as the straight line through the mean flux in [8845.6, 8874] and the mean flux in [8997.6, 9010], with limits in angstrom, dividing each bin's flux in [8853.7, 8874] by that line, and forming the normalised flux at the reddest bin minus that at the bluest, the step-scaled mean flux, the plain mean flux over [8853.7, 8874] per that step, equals 90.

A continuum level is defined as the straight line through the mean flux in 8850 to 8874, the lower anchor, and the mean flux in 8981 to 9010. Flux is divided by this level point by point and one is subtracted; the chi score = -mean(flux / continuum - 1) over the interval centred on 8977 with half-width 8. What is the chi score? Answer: 0.001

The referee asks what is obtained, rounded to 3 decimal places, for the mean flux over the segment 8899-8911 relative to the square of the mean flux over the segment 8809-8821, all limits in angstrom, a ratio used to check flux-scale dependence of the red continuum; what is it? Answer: 0.106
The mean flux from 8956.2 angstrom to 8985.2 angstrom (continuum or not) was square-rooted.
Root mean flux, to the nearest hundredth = 2.94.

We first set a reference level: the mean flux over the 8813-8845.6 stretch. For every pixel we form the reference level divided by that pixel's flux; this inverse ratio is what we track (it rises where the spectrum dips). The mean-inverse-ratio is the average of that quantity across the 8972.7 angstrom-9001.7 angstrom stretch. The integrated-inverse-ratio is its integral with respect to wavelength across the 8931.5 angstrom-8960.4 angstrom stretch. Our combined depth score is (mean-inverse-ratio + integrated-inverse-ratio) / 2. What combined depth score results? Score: 16.5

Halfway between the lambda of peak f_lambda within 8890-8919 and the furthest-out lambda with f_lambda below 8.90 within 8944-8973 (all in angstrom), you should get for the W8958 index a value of 8943.9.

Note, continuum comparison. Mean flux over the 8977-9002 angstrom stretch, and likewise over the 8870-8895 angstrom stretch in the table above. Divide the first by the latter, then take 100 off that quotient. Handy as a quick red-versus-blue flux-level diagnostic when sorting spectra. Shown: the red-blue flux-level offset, -99.0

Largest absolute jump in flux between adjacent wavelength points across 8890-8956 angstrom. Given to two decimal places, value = 0.46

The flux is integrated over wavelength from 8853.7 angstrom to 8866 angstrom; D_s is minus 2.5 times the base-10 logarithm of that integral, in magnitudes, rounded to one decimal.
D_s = -5.0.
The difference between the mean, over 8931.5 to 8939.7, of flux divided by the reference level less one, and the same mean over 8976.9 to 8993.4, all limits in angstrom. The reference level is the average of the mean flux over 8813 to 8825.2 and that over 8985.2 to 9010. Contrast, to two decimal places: -0.01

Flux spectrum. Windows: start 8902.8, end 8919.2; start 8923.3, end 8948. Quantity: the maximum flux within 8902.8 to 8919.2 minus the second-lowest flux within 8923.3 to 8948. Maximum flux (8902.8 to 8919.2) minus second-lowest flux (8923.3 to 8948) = 0.48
